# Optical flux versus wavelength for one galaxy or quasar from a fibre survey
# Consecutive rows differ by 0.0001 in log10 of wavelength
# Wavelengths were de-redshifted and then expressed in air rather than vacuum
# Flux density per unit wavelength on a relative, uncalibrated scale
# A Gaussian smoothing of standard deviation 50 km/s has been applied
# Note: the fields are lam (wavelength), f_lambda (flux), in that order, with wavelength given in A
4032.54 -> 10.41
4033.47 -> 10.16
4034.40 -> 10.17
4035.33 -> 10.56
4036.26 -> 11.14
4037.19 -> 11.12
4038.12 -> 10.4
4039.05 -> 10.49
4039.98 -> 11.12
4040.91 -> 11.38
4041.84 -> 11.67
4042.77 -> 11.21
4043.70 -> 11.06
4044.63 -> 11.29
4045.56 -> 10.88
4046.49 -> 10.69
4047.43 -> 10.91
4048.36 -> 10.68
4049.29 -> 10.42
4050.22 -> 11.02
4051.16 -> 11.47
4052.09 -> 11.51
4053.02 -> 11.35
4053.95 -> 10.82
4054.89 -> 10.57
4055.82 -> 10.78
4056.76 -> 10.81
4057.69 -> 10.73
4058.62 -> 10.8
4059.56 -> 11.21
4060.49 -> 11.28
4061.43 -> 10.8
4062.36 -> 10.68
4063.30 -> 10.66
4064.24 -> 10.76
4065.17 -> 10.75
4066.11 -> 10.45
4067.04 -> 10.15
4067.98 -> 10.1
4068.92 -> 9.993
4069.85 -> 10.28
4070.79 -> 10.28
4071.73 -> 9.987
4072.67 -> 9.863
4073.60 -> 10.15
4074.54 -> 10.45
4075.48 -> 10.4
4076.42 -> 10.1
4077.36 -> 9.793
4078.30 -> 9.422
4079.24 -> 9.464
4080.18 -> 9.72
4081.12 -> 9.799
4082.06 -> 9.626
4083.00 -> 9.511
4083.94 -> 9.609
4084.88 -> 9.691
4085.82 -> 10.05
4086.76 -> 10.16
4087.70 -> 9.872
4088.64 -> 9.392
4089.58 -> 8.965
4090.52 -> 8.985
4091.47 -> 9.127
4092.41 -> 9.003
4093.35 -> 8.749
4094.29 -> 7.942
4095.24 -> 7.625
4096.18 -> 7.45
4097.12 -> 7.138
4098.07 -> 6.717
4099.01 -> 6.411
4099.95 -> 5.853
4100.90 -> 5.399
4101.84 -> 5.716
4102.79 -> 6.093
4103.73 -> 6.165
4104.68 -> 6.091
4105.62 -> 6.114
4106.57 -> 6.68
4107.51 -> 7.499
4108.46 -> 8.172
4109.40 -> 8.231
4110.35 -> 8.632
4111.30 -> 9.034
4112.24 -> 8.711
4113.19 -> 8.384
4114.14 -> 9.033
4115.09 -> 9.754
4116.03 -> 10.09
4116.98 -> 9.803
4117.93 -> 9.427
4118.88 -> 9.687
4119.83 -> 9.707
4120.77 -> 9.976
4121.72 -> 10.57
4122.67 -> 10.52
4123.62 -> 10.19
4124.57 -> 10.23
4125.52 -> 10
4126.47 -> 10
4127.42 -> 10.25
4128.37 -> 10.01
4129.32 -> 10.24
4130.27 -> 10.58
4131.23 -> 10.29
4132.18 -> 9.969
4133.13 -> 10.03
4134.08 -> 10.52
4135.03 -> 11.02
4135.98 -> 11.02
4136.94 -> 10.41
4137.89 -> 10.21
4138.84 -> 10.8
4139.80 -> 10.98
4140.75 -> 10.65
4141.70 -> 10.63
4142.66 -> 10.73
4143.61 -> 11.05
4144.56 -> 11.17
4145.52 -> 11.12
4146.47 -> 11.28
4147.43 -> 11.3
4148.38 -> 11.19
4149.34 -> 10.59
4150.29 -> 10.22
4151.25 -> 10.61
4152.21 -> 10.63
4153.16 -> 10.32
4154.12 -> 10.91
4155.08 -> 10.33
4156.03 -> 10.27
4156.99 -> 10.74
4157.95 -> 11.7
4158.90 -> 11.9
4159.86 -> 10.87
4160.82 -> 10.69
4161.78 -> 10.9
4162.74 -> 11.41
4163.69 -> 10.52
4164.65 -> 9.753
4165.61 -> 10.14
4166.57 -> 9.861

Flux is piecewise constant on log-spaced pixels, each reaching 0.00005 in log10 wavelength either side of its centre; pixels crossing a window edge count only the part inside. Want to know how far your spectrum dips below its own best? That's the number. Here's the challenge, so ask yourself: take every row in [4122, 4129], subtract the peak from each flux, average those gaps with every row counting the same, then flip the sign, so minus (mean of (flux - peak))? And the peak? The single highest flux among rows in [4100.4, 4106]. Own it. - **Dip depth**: -4.0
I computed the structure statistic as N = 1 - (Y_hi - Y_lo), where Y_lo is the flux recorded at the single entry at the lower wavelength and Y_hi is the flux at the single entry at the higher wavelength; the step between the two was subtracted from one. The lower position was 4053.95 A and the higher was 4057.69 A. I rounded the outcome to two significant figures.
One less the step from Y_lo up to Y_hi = 1.1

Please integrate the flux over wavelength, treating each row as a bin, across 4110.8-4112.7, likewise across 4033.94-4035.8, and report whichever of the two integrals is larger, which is 19.3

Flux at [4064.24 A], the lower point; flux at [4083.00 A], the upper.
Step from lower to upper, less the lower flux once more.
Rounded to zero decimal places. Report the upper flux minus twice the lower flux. -12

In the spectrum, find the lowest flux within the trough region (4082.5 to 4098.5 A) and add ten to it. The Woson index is 17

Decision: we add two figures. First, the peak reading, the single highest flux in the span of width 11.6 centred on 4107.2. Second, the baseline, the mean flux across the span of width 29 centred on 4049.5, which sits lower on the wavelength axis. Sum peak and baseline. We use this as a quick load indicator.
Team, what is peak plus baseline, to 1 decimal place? 20.0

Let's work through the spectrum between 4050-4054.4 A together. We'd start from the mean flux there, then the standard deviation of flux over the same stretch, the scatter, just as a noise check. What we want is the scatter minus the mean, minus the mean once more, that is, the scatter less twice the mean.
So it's -22.2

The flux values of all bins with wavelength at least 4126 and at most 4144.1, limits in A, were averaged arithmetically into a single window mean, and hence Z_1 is 10.5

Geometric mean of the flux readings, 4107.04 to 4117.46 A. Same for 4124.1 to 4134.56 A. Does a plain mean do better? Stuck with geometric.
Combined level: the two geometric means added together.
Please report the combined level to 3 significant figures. 19.0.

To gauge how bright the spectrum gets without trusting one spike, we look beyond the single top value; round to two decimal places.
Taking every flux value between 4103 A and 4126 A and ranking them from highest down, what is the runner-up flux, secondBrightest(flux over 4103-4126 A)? 10.52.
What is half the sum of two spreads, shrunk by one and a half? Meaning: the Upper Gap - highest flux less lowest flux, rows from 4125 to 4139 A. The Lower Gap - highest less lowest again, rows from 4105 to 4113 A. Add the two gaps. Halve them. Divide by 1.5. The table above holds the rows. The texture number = 1.3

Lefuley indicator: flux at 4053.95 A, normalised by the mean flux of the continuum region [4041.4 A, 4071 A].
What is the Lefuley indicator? 1.00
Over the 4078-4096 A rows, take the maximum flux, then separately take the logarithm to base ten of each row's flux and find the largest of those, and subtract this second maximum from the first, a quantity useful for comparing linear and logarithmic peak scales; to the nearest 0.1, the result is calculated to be 9.2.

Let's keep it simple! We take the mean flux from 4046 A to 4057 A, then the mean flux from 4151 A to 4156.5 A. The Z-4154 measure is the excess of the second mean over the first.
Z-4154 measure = -0.4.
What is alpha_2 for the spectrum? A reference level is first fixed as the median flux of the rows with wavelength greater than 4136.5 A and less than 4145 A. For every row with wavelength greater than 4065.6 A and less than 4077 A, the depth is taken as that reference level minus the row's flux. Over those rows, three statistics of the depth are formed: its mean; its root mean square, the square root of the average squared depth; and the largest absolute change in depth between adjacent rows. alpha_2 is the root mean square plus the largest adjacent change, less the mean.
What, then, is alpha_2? 0.33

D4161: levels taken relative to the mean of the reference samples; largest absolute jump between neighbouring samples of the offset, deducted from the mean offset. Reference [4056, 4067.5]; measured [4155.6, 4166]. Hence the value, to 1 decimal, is -1.0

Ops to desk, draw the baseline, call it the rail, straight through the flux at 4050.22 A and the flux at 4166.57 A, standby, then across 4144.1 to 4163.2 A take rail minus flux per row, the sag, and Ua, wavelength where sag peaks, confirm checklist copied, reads 4150.29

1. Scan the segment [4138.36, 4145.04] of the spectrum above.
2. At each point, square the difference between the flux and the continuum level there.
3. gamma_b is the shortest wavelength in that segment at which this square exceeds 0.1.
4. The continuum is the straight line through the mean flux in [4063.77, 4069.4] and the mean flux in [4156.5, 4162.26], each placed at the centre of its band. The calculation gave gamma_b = 4140.75 A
